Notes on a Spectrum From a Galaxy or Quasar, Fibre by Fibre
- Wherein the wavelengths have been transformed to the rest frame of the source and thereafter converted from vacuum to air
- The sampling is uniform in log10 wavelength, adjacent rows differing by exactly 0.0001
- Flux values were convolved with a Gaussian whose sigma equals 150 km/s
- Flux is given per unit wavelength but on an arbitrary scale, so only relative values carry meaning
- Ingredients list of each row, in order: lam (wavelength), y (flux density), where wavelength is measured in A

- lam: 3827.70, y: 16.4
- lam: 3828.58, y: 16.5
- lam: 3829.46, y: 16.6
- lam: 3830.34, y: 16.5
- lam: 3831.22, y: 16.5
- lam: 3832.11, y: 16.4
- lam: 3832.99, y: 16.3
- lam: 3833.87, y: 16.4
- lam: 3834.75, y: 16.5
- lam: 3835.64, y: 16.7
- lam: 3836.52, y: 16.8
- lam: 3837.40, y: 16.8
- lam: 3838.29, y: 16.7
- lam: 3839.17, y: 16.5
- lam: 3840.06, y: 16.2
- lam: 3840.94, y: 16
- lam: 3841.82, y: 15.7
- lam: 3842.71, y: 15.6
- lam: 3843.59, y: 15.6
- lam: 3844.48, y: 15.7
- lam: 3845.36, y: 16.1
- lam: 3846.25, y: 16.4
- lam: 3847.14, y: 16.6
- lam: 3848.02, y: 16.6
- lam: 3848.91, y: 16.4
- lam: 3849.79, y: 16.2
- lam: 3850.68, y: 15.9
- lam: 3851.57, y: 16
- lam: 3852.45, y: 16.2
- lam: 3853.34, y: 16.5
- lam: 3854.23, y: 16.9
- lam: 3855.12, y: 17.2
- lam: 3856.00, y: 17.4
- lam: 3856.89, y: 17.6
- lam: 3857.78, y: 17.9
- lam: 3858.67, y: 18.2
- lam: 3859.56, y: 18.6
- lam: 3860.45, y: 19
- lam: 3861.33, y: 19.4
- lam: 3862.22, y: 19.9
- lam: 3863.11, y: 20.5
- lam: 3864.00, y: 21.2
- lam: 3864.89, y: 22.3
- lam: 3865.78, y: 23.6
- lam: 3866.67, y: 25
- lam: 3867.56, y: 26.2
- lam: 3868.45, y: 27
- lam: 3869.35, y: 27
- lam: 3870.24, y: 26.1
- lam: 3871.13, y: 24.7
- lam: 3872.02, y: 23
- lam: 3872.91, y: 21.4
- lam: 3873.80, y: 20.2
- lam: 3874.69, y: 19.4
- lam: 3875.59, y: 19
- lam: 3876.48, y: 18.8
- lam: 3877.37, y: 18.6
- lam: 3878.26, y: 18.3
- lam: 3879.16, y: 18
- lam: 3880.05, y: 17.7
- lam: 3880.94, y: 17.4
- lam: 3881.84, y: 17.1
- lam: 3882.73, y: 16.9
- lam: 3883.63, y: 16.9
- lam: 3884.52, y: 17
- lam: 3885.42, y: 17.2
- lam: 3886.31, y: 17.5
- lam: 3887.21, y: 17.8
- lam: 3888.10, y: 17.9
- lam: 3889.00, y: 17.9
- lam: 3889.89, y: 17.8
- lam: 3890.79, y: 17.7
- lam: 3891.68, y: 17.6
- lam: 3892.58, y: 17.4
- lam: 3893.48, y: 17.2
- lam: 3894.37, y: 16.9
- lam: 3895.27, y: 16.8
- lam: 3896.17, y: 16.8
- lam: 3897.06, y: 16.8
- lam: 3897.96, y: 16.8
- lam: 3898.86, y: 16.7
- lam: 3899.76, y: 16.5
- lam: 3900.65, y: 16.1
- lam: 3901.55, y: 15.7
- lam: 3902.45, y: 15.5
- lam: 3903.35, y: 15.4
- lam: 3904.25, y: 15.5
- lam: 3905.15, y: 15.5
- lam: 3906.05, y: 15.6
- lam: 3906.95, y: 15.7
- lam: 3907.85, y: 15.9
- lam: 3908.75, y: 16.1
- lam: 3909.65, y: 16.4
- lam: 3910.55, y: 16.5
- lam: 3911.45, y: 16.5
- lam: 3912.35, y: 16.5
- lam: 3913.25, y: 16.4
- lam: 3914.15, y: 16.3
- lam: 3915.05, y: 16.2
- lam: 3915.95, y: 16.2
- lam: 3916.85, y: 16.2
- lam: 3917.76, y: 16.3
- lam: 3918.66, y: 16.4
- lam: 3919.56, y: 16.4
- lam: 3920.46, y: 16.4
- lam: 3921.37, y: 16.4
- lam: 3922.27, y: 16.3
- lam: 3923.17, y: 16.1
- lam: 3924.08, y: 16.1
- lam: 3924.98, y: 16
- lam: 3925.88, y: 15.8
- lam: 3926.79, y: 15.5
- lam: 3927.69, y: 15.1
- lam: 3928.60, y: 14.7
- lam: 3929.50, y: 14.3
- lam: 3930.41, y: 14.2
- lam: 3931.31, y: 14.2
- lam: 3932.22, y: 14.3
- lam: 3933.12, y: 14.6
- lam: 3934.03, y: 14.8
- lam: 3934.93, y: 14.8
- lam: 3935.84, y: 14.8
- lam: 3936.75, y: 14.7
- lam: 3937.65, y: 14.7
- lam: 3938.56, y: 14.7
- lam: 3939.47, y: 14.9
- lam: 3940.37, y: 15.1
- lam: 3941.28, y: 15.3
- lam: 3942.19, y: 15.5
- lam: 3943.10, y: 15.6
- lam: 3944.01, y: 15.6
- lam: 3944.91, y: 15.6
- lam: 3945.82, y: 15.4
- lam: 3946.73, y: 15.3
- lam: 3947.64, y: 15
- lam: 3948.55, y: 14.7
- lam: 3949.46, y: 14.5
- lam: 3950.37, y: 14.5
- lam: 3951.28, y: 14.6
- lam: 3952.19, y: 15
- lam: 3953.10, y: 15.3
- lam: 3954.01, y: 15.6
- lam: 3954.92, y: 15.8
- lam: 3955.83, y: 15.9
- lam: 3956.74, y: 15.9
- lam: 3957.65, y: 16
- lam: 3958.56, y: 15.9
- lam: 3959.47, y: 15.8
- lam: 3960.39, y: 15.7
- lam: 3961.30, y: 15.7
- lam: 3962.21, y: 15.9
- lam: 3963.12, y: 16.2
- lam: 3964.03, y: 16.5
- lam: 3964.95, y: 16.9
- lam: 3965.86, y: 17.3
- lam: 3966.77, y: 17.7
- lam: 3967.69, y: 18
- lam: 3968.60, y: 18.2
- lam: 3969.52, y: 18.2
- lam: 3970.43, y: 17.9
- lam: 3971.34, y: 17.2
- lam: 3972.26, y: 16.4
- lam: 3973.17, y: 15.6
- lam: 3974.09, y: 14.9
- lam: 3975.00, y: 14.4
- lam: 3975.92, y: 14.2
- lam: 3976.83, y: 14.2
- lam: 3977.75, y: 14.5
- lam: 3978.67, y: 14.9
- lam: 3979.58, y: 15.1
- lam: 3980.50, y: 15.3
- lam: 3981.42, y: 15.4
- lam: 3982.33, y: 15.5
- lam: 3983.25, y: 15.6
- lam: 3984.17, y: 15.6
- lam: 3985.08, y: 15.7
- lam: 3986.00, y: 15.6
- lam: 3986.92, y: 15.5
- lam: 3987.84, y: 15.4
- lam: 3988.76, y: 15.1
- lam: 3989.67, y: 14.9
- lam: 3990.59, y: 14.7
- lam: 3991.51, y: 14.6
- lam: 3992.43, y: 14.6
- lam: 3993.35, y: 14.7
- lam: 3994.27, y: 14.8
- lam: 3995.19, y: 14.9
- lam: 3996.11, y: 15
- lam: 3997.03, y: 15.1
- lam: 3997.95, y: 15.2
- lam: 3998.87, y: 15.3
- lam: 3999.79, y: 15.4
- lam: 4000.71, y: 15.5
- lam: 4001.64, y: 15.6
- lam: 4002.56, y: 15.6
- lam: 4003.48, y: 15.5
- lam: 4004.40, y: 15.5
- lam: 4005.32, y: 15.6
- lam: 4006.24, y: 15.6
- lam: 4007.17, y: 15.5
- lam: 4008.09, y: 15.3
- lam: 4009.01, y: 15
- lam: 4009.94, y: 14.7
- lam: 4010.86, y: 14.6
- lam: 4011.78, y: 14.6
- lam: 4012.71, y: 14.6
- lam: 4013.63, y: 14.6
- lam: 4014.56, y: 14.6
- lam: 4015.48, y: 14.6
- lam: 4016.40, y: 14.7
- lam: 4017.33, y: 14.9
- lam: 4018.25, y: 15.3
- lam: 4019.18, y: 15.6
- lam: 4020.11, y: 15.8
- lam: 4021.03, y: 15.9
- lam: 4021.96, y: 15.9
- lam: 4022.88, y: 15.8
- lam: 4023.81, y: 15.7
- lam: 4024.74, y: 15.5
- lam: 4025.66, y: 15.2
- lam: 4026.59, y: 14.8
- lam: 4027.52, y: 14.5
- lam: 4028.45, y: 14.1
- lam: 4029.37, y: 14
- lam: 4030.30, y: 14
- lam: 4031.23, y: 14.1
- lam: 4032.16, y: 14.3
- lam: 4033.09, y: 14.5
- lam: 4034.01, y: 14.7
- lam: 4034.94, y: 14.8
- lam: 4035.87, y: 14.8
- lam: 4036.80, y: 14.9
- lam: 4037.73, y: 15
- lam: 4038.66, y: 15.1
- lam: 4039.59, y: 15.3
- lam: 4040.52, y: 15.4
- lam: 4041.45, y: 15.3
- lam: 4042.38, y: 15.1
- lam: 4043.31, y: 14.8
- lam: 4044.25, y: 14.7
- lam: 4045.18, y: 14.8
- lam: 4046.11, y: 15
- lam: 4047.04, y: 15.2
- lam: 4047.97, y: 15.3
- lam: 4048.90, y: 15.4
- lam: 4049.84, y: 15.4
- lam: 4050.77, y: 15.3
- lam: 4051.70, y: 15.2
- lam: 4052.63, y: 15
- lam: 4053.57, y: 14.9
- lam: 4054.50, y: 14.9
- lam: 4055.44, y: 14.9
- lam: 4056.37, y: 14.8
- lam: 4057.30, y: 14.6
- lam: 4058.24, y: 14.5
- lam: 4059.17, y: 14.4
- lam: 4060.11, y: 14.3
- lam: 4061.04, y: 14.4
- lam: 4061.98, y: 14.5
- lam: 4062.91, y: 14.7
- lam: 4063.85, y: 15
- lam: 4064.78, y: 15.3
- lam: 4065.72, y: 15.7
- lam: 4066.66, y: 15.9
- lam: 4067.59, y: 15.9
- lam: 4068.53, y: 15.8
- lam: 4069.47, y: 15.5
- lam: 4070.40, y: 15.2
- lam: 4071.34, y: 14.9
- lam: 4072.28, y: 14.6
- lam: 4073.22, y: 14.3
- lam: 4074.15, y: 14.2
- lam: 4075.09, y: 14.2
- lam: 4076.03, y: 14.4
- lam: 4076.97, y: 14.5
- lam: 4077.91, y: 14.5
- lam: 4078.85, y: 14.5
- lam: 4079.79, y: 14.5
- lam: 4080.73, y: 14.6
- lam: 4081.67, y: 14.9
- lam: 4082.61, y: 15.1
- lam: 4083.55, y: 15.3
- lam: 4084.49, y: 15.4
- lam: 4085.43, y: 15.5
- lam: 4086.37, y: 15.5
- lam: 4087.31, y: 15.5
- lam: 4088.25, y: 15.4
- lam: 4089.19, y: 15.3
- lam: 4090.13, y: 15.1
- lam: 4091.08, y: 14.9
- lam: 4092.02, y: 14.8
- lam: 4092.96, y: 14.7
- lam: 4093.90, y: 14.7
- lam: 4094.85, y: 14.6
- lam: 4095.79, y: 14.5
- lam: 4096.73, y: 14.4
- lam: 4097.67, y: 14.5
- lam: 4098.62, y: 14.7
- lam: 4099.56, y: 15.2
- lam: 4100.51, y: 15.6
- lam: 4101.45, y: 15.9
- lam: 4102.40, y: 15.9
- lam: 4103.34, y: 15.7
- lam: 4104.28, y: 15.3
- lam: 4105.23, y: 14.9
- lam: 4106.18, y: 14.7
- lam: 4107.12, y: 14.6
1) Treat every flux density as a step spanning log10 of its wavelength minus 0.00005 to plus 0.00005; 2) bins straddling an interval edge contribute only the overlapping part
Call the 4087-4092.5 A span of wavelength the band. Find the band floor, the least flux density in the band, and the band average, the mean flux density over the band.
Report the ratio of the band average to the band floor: 1.02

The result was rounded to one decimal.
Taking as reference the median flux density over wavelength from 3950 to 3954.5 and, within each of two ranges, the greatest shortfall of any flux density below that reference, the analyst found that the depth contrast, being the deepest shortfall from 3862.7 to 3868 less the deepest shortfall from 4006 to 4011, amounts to -5.9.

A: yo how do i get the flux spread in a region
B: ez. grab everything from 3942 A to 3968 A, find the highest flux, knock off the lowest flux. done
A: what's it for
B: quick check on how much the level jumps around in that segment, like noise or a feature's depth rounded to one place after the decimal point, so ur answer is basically 3.5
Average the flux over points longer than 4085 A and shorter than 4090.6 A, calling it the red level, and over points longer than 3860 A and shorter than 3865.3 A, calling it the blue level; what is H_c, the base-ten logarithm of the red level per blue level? -0.12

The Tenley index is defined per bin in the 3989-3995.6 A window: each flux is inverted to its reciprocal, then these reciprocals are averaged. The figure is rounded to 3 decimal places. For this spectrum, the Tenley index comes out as 0.068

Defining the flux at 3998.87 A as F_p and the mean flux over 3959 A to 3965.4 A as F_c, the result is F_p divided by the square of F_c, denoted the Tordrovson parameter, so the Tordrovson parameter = 0.059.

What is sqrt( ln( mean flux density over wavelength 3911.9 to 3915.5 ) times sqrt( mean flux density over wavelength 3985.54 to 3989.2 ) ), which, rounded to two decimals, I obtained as 3.31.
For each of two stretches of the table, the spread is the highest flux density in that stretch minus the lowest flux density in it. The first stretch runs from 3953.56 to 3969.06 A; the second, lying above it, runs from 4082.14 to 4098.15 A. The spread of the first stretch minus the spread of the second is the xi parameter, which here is 1.5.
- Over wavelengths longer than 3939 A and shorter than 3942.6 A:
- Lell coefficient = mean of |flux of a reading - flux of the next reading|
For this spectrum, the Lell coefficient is 0.200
